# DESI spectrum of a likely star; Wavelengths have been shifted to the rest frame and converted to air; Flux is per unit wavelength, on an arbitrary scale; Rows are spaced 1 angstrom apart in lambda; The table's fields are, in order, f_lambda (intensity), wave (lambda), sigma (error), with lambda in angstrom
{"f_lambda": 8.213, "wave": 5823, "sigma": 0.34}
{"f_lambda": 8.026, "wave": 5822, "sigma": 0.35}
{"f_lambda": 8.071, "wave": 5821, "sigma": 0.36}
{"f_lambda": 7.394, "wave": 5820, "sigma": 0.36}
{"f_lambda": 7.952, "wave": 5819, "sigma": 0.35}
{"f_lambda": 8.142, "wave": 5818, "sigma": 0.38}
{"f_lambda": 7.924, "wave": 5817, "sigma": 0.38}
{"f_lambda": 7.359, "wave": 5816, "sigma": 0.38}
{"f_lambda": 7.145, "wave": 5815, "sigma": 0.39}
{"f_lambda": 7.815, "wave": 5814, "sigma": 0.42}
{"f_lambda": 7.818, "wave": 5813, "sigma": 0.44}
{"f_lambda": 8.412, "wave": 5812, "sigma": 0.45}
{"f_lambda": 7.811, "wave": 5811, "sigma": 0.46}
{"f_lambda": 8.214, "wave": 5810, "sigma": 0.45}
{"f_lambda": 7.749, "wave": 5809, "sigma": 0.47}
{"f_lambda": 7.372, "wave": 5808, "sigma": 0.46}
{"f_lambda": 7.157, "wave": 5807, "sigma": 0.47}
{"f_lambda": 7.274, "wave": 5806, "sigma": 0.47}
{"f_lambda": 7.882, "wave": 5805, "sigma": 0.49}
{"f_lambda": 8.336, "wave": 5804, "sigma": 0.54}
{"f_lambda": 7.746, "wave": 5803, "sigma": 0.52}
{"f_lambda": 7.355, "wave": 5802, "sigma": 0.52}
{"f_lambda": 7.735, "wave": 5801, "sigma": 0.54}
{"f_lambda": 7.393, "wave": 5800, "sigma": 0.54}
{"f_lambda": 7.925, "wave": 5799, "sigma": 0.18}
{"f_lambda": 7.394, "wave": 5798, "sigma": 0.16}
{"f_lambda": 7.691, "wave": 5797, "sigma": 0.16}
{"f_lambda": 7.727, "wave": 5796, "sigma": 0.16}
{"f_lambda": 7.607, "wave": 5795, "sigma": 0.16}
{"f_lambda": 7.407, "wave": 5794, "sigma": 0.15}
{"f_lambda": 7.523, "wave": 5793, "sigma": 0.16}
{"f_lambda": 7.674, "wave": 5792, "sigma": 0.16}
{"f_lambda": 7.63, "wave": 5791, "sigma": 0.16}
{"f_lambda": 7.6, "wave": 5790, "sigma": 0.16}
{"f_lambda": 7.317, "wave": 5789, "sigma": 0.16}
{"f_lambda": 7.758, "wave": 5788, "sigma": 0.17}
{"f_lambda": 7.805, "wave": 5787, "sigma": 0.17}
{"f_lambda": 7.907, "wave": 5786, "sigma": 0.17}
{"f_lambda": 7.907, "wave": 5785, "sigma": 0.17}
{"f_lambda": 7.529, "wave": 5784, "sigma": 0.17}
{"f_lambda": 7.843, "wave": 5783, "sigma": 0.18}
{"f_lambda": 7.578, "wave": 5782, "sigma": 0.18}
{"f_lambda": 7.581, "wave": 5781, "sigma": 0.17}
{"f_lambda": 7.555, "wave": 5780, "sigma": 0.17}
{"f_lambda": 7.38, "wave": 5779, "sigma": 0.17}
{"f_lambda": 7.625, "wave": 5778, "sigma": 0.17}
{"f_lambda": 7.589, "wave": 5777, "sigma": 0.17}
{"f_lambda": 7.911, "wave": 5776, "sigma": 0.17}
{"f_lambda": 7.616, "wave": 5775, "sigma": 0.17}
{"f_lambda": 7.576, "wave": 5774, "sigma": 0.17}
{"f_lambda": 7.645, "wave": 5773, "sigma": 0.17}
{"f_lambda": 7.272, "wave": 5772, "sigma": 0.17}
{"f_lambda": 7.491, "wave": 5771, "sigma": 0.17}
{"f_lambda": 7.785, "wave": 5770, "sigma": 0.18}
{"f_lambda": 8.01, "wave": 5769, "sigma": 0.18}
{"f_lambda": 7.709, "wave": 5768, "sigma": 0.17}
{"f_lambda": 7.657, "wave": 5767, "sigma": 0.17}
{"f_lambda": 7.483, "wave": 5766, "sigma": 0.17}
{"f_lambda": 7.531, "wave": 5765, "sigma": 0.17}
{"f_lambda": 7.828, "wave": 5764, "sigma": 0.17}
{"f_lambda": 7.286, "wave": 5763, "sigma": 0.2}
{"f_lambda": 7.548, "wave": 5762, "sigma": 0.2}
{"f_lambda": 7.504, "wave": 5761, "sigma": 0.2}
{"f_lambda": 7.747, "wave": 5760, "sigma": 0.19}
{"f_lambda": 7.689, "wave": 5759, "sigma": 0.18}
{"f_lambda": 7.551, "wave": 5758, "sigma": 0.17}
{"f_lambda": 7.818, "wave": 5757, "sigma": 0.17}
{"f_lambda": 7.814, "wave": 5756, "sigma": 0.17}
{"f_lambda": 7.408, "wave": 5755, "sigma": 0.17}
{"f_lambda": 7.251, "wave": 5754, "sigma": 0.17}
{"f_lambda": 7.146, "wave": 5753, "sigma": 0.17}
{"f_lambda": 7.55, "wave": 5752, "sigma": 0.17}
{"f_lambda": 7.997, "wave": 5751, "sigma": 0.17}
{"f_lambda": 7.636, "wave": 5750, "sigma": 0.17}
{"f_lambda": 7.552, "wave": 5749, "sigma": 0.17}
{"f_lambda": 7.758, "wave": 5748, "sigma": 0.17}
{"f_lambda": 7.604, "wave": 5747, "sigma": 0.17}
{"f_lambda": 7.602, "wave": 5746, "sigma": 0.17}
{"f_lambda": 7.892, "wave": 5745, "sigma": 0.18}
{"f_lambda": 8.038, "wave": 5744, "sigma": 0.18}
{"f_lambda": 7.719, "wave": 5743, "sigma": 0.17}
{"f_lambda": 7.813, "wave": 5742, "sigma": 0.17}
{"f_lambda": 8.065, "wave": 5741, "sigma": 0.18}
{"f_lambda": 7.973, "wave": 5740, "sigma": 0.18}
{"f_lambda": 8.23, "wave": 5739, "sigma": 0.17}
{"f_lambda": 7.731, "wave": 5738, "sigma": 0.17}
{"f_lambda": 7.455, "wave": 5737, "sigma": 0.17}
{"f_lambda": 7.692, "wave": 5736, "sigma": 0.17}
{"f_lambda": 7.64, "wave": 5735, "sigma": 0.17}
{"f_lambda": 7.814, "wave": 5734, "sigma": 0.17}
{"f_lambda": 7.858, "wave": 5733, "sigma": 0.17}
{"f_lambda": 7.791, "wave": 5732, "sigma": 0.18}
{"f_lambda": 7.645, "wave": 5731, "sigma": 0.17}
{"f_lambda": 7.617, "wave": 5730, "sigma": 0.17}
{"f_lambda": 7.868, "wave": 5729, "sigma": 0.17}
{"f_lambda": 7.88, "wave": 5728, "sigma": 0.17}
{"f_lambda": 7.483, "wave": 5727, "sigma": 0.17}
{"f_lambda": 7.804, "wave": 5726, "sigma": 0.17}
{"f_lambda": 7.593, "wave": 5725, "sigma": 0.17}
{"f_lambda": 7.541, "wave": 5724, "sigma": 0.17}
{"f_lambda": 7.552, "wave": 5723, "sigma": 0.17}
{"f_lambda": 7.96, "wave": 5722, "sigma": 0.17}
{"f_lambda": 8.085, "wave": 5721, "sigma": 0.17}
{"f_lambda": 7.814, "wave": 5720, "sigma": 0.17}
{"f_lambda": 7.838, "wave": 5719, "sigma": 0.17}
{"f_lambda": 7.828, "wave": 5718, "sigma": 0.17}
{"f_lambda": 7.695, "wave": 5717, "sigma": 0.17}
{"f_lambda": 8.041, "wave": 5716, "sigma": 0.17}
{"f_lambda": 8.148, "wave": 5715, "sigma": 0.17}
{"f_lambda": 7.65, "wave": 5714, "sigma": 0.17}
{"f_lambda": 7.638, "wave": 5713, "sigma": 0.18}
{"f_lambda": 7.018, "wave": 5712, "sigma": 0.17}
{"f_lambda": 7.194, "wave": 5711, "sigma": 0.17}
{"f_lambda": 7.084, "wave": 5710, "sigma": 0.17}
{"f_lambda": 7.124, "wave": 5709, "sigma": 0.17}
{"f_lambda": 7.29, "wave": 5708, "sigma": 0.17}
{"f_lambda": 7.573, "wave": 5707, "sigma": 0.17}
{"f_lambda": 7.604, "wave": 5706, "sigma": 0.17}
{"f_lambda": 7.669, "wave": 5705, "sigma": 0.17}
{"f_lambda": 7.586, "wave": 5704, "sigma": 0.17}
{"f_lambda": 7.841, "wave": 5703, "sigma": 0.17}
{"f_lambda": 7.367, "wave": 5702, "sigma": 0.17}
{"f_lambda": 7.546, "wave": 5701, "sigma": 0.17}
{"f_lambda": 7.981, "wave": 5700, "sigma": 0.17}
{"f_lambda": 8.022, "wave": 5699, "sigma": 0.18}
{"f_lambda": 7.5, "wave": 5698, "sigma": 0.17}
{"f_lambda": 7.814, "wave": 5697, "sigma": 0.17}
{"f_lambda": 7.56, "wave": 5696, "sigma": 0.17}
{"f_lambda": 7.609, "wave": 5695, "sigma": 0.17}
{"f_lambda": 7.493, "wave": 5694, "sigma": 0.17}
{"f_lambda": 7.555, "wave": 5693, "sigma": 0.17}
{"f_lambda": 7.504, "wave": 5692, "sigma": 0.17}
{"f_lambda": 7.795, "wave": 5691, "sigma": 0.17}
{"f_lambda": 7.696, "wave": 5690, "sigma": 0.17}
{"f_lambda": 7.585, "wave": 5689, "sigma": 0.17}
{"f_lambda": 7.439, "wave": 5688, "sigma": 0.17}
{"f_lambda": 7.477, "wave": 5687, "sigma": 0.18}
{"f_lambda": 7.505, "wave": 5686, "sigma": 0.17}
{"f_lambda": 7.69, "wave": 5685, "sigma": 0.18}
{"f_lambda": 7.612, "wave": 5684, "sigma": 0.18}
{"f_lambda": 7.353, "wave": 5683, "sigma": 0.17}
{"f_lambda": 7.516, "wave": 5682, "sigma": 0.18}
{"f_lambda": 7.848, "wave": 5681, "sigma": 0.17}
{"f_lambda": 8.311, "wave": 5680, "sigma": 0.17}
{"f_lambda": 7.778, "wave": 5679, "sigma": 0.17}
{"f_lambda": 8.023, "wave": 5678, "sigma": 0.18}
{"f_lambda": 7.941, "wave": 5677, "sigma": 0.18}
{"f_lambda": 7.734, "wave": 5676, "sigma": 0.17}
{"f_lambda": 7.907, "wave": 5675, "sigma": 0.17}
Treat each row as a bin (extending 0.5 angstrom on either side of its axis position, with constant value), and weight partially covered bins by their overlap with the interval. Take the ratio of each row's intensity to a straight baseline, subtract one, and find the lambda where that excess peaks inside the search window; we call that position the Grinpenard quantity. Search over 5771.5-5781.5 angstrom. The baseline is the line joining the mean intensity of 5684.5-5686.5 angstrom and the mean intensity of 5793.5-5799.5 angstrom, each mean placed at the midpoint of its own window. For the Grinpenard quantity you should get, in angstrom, 5776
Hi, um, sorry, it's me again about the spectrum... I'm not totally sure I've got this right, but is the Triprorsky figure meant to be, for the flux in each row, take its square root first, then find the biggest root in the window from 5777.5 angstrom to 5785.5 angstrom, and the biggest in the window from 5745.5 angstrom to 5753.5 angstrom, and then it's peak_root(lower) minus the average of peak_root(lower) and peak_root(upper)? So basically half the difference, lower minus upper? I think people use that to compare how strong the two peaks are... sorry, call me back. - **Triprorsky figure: 0.01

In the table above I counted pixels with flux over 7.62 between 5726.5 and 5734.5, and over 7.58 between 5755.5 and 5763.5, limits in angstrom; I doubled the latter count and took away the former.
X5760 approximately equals 2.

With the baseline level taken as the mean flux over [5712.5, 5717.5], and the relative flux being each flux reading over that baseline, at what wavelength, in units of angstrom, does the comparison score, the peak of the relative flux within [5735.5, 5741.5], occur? 5739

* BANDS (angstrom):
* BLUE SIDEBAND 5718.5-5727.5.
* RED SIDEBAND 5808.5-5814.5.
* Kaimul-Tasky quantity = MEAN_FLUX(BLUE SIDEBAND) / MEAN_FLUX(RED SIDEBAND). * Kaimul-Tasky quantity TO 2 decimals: 0.97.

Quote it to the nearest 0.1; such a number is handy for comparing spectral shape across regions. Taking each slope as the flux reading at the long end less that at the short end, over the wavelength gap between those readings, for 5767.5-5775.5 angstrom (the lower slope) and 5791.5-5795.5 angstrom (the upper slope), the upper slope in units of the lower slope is 1.7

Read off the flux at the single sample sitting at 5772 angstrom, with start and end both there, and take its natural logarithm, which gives 1.98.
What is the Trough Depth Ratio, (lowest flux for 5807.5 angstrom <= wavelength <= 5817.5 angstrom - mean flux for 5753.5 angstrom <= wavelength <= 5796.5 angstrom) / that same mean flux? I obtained -0.062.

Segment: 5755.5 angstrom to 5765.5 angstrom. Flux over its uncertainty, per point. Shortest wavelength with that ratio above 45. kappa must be 5756 angstrom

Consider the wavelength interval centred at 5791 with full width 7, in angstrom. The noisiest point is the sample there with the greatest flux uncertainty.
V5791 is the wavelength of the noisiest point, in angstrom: 5788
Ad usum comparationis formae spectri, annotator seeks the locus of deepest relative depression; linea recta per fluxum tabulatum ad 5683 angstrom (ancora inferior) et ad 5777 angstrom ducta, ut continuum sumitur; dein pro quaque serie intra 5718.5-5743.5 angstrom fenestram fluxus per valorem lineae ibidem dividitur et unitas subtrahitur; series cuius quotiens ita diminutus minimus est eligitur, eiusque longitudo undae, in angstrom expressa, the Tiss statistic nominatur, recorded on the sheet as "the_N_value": 5737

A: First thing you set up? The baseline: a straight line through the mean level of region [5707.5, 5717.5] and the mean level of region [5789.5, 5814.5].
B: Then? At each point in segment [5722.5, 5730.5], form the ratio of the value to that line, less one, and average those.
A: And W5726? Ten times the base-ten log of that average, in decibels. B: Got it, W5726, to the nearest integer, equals -17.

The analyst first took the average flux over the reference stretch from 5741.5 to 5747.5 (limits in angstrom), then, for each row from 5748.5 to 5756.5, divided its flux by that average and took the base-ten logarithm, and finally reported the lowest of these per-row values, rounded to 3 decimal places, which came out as -0.037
